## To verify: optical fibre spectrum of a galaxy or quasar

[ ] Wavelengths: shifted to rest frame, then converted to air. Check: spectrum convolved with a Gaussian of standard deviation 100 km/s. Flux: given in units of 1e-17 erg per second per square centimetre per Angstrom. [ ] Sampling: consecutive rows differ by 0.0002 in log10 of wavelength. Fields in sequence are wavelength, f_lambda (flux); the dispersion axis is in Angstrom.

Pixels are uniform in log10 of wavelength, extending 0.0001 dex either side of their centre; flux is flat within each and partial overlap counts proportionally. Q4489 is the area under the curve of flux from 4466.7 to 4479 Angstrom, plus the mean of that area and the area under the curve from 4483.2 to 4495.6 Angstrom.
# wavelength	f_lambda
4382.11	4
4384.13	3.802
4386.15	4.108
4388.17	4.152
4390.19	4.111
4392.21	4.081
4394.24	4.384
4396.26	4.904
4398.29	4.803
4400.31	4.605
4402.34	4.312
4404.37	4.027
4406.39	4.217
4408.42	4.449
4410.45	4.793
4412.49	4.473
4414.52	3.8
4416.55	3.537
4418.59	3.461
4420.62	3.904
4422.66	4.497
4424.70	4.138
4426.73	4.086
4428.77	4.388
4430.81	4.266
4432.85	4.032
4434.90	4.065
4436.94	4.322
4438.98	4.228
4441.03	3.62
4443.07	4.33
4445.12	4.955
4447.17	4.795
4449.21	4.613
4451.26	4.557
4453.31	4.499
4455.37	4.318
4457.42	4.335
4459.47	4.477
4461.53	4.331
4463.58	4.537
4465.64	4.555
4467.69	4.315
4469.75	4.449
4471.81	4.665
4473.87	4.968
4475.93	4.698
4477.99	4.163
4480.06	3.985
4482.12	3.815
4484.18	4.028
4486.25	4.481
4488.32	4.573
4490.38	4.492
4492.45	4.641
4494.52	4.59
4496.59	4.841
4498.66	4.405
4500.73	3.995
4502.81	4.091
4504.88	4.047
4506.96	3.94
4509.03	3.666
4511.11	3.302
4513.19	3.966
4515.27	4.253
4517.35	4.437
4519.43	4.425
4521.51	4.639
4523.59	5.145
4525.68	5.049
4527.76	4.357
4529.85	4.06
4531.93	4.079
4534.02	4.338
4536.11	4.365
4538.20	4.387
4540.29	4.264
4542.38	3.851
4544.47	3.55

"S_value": 112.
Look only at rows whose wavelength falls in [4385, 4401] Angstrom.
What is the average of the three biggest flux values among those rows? 4.8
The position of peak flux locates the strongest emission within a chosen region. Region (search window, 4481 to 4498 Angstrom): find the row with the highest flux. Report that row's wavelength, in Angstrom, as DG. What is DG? 4496.59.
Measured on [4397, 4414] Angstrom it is 4398.29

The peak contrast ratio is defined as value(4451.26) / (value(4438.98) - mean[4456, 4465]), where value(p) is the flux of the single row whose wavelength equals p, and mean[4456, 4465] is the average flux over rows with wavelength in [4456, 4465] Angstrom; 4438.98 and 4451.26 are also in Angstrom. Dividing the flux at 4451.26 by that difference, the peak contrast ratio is -24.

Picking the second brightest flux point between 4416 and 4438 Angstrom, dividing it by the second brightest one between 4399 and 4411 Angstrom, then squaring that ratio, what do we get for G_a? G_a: 0.91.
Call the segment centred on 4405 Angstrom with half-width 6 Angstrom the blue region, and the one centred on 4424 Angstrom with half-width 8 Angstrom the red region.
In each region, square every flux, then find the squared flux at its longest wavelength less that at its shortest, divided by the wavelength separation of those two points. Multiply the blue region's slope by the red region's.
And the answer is 0.070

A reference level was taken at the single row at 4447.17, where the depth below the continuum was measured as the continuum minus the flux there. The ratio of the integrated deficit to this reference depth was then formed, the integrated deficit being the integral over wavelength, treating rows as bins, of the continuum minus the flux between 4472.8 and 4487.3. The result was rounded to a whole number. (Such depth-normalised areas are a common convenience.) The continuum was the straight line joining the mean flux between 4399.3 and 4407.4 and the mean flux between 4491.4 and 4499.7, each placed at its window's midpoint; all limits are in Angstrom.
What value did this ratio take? -11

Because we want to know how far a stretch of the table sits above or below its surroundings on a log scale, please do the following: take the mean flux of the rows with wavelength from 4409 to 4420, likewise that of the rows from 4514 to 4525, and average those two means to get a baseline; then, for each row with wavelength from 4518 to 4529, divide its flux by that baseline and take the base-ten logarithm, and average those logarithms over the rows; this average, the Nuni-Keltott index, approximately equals 0.04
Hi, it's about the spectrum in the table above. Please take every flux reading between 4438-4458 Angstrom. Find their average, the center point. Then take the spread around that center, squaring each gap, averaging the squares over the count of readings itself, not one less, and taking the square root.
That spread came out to 0.35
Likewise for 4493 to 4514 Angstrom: 0.42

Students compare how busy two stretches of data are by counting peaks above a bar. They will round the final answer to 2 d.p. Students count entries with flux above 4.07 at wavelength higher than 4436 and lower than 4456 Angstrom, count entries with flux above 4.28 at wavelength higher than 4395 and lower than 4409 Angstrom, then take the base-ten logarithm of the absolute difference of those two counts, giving 0.60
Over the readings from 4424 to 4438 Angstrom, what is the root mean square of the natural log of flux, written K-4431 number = 1.43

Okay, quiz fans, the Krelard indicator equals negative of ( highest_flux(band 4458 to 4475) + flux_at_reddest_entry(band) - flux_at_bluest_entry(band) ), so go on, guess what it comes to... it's -5.5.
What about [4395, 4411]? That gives -4.8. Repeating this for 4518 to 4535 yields -5.1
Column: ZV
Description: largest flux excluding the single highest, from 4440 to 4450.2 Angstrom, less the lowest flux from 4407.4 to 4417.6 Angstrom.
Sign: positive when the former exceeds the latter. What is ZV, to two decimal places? 1.26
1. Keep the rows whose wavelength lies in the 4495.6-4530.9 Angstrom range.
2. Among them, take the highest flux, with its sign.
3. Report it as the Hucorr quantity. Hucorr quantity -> 5.145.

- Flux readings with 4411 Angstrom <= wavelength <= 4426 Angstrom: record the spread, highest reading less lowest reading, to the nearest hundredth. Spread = 1.04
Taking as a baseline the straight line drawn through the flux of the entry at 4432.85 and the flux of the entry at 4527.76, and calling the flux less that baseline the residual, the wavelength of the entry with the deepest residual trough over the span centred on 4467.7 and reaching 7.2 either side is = 4467.69 Angstrom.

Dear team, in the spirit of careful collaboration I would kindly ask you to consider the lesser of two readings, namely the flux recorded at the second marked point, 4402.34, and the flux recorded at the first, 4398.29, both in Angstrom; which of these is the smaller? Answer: 4.3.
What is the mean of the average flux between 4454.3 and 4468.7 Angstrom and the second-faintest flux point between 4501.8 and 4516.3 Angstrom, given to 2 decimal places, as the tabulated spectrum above 4.04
